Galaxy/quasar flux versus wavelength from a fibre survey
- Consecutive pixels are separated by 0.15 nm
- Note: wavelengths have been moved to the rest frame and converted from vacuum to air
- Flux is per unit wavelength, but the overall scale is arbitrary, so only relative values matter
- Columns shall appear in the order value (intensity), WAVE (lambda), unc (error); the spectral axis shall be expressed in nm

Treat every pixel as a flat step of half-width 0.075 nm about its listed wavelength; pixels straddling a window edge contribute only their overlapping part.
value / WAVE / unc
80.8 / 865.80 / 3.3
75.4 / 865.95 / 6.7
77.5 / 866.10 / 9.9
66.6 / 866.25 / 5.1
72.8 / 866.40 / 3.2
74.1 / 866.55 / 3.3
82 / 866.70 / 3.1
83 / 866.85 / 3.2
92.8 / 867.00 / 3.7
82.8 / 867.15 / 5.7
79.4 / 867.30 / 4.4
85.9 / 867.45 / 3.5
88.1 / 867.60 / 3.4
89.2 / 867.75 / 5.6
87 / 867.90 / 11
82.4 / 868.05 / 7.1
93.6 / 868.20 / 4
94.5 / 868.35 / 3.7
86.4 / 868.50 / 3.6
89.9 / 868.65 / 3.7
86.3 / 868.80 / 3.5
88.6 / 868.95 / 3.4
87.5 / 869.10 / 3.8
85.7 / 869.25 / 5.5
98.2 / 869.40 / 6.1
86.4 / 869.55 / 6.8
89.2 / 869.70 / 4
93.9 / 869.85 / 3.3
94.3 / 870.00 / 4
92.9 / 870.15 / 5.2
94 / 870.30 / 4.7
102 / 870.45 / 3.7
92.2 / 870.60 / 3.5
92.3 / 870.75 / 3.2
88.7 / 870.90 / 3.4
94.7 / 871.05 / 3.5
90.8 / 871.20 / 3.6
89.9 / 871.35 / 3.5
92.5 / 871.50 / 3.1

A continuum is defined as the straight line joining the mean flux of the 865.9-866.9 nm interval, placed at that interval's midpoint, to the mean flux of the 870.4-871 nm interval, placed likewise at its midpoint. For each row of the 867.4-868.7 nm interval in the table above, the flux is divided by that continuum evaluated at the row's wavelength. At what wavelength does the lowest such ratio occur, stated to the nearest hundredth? 868.05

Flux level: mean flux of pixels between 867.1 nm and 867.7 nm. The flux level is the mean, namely 84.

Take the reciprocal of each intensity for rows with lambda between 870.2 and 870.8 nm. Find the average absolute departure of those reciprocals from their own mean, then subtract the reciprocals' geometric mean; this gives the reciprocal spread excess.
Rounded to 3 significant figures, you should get -0.0102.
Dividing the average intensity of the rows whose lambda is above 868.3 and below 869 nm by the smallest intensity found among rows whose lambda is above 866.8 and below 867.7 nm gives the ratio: 1.12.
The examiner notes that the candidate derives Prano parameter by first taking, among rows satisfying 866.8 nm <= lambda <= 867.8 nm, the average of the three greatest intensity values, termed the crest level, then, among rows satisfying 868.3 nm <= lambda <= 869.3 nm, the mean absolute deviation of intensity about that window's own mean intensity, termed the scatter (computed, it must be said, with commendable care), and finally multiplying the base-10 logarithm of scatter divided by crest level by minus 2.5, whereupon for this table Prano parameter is 4.02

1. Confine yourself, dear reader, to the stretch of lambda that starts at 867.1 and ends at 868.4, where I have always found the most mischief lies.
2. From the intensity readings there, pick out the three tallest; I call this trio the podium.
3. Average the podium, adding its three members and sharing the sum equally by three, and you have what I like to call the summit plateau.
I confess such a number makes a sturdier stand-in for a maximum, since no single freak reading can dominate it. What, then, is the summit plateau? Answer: 92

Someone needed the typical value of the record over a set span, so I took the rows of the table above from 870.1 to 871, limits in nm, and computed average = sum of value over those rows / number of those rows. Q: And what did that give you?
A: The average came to 93.7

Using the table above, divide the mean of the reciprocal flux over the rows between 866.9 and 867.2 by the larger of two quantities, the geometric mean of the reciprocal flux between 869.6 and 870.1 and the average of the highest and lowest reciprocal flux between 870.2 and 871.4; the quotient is 1.056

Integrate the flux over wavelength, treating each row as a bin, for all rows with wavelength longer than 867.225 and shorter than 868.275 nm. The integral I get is 91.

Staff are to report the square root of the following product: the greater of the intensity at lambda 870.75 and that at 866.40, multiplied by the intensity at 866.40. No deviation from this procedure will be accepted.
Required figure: 82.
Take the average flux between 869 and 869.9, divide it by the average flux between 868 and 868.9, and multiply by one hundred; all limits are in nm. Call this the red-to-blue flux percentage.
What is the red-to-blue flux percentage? 101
